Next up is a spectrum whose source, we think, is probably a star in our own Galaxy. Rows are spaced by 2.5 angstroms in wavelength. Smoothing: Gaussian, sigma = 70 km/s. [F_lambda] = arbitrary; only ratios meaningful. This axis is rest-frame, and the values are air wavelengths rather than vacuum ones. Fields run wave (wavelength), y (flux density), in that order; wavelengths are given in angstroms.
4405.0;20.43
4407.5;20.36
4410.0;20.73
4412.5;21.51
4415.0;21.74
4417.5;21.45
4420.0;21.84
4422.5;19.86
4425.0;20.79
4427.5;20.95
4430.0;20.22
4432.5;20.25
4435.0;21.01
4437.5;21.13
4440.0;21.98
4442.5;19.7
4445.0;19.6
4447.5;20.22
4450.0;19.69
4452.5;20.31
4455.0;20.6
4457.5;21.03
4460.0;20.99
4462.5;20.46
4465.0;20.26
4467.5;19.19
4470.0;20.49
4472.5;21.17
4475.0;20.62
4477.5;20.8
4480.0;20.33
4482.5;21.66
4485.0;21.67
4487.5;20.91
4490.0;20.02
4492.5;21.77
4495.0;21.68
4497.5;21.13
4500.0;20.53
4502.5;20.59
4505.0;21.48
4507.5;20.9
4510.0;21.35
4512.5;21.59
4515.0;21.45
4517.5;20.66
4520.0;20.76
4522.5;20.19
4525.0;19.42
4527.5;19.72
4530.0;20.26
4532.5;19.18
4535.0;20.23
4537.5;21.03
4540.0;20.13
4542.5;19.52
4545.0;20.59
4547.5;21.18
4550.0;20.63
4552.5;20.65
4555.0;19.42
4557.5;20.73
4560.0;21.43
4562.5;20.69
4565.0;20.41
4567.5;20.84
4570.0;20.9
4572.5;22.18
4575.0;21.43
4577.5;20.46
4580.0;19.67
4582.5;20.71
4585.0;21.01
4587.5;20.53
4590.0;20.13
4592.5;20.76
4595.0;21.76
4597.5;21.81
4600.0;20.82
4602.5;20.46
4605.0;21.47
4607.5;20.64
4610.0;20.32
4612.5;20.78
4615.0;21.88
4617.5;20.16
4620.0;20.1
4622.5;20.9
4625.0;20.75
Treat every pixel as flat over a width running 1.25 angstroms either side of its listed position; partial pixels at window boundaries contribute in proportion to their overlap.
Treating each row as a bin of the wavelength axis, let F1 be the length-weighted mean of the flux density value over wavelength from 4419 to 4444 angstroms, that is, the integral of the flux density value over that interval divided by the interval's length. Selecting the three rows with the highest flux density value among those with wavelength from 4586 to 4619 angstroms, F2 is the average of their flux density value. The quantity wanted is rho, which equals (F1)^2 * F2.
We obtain 9394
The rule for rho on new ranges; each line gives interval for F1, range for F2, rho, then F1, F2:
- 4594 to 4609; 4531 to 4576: 9685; 21.14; 21.68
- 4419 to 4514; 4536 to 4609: 9442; 20.76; 21.92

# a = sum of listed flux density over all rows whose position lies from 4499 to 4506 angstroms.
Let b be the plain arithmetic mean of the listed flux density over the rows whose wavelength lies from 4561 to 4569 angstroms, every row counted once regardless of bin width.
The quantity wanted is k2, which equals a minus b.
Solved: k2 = 42.0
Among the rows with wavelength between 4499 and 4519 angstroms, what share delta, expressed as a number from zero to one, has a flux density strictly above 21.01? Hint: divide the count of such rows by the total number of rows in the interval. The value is 0.50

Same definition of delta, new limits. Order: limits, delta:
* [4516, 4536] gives 0.00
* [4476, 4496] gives 0.50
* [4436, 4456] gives 0.25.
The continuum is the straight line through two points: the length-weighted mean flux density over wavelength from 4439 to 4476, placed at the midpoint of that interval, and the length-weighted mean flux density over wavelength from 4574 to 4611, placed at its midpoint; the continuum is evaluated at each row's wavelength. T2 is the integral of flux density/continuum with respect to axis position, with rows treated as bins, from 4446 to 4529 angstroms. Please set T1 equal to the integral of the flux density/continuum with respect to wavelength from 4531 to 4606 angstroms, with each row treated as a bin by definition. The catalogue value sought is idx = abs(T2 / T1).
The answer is 1.1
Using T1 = 75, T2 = 84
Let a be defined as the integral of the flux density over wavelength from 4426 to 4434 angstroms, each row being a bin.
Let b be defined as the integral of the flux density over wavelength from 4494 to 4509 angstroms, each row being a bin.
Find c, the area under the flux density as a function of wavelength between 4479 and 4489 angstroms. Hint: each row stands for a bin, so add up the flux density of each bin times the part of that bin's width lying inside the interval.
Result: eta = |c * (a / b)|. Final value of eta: 110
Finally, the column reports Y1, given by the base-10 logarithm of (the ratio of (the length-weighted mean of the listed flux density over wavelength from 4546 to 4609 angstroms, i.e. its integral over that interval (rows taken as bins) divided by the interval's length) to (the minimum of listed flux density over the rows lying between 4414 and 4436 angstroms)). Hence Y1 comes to 0.021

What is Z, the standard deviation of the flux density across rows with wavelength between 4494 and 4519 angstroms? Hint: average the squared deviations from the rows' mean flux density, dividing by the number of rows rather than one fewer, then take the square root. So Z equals 0.41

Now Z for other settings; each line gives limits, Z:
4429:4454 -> 0.72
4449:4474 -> 0.58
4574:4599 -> 0.66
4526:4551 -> 0.61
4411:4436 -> 0.65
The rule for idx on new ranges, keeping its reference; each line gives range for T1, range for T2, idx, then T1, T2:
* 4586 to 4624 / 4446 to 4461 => 0.4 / 38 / 15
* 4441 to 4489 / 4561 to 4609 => 1.0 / 48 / 48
